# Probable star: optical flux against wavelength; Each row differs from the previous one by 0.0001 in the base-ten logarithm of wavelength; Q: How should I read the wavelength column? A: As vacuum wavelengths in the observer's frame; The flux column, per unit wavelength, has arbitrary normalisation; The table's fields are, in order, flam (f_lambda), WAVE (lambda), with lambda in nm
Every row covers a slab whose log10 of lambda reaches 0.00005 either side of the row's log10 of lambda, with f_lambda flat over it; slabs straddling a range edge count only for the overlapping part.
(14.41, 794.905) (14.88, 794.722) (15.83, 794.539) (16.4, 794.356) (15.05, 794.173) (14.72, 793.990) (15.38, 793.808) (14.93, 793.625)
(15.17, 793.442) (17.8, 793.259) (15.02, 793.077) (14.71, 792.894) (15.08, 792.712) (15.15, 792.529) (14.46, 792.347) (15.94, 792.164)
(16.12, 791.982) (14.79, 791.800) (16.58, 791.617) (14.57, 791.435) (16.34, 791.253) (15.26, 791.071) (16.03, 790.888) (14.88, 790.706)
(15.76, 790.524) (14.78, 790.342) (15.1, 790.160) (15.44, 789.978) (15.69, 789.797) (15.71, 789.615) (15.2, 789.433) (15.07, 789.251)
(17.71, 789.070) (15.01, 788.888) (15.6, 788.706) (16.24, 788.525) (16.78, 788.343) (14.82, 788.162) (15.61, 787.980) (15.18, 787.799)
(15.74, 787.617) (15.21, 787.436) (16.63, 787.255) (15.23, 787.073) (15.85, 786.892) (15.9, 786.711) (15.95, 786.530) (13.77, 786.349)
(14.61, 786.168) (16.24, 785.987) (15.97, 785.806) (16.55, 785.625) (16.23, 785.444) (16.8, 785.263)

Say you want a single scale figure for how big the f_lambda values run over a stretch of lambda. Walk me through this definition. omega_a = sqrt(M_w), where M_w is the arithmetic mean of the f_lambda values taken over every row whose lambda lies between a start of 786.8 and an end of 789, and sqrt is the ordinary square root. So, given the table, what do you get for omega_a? 3.96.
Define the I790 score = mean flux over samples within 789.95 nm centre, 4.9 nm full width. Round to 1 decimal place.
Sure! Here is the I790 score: 15.6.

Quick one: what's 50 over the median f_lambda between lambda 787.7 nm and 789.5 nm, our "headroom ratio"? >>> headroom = 3.25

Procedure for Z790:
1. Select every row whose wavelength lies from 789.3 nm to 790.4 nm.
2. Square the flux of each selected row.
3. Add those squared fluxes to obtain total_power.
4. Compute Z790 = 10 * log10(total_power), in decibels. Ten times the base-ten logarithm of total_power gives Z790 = 31.5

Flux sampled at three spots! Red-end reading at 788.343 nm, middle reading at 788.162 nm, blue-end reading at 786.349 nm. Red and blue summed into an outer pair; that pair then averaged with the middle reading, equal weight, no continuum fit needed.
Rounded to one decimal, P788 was 22.7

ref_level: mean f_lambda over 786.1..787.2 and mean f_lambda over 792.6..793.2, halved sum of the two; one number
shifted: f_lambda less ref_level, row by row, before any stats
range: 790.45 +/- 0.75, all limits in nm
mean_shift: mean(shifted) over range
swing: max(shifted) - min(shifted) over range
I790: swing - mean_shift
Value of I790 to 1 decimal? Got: 1.0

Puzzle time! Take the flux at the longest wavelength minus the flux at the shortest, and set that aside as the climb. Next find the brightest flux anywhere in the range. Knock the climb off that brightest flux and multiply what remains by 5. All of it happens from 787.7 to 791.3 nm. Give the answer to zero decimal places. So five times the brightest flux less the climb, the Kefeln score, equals 83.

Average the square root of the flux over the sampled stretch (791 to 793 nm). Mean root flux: 3.919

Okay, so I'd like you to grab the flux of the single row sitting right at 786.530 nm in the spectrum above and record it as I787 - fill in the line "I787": 15.95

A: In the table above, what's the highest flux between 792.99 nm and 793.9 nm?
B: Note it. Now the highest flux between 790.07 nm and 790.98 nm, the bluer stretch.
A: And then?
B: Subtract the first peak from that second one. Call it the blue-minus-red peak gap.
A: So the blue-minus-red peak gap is -1.8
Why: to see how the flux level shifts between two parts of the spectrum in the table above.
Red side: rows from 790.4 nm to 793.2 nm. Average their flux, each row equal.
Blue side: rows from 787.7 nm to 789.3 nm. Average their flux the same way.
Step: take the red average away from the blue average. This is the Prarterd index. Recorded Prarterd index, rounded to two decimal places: 0.40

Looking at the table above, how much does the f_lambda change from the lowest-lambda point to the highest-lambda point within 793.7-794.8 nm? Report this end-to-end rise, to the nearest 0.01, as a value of -0.50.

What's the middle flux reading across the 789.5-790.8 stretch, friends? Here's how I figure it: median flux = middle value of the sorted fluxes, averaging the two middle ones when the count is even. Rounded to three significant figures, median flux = 15.4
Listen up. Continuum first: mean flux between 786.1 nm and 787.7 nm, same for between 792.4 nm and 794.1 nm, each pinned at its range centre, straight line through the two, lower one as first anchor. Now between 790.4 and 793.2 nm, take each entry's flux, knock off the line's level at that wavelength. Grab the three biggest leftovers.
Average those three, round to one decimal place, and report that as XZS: 1.0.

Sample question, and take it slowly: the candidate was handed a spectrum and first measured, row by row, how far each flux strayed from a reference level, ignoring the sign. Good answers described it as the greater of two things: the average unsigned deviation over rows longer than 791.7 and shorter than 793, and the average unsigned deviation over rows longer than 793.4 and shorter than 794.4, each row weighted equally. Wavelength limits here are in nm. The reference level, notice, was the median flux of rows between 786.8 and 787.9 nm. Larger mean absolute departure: 0.62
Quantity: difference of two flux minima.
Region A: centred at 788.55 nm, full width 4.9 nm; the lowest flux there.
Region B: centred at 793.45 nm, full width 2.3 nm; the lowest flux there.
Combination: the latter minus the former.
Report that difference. 0.69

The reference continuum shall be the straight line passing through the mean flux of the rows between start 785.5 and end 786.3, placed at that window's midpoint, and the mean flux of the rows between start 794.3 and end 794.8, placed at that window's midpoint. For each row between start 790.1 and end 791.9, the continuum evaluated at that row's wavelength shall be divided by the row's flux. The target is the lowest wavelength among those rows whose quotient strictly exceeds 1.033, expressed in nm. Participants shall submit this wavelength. 790.160 nm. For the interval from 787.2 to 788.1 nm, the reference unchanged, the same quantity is 787.436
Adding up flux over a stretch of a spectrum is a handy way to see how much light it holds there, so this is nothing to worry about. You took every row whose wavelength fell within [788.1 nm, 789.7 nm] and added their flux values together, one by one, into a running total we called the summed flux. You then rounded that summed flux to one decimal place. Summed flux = 142.1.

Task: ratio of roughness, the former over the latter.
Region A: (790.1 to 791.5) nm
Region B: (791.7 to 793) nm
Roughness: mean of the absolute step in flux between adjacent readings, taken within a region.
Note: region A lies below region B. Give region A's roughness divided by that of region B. 1.45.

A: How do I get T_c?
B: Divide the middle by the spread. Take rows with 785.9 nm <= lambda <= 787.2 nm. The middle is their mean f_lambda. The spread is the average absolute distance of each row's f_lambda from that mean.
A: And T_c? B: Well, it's 22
